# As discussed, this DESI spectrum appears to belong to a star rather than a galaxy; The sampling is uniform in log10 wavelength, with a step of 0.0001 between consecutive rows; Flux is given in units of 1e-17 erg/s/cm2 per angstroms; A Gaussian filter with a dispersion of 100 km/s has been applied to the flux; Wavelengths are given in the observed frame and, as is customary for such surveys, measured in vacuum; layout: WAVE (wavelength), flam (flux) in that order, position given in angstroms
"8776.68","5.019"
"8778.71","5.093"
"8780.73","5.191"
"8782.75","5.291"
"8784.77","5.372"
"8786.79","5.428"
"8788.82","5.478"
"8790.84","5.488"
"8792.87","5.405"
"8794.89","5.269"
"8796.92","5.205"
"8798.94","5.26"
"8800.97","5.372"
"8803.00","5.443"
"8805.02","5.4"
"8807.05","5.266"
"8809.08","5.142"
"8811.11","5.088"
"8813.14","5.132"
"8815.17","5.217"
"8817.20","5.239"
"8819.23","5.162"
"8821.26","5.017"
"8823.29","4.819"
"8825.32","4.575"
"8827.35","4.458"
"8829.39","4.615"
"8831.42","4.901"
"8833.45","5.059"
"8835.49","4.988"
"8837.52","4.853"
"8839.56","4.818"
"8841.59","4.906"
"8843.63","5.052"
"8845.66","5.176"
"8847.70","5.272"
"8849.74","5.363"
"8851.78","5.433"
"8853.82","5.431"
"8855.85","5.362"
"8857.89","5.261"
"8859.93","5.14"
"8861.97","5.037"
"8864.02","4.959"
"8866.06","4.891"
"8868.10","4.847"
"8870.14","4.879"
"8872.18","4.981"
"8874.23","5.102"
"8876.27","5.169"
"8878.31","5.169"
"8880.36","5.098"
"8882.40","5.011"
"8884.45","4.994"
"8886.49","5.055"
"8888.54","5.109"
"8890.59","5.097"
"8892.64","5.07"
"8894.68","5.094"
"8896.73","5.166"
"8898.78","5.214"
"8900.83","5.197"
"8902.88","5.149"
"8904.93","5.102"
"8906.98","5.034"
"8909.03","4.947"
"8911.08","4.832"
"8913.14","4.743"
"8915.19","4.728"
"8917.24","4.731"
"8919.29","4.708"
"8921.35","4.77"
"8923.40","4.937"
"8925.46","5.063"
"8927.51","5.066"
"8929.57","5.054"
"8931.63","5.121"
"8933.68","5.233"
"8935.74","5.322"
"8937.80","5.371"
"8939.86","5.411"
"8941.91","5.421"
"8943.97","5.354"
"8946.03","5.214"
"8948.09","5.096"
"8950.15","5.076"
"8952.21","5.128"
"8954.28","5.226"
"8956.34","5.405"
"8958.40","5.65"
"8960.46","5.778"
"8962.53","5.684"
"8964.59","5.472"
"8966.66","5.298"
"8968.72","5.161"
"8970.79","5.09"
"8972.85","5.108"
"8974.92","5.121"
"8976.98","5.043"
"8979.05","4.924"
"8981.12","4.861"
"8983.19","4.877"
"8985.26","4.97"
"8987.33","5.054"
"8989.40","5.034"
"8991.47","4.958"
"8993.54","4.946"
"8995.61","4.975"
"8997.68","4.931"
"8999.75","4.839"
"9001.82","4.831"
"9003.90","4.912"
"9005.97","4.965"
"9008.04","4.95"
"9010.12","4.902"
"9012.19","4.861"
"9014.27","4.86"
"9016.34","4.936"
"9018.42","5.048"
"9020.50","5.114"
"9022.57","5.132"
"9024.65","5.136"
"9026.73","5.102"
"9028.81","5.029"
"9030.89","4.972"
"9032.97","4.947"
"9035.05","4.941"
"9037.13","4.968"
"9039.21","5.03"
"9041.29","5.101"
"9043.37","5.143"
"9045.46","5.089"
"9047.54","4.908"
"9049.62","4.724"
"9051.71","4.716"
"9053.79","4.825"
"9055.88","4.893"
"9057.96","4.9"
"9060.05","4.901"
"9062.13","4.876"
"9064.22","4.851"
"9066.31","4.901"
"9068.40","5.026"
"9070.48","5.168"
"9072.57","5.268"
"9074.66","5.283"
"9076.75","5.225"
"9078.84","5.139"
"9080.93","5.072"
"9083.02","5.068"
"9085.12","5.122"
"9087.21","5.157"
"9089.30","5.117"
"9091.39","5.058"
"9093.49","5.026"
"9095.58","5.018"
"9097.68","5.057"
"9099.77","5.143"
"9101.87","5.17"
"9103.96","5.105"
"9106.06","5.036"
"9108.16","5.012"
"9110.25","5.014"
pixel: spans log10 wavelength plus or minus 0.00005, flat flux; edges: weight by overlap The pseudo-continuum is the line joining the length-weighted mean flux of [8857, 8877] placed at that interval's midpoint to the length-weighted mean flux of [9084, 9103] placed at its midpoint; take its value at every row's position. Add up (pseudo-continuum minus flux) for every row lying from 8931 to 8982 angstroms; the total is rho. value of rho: -5.3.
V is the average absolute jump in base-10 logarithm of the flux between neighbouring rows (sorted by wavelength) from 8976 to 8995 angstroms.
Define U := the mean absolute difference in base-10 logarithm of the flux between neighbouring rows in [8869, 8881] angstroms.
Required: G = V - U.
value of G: -0.001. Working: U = 0.0062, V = 0.005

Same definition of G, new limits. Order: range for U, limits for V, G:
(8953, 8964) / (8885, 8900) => -0.009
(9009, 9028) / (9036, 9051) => 0.005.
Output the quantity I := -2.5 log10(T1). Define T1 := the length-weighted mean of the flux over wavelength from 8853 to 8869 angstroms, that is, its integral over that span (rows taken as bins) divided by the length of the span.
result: -1.77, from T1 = 5.11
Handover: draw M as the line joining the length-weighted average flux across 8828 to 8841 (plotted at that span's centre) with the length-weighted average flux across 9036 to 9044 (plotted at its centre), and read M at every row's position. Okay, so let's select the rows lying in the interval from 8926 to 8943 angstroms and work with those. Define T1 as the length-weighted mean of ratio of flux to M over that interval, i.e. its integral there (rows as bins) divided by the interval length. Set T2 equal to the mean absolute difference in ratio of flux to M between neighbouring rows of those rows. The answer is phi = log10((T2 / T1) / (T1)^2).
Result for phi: -2.05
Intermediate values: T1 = 1.06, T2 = 0.0106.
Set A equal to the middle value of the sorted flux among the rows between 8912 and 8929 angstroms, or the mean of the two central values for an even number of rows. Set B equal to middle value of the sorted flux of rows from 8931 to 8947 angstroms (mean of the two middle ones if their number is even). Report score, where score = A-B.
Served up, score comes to -0.6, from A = 4.76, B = 5.3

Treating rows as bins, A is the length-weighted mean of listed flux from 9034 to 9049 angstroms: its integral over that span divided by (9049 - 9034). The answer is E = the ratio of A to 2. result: 2.51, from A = 5.02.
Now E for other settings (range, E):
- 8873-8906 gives 2.56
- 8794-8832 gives 2.54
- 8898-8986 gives 2.57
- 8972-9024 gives 2.48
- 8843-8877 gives 2.57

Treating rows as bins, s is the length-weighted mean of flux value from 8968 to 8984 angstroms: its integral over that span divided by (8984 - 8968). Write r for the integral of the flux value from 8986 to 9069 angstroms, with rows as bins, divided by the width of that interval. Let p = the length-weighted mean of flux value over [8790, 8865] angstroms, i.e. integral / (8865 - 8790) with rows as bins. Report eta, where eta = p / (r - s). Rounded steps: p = 5.12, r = 4.96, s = 5.02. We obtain -77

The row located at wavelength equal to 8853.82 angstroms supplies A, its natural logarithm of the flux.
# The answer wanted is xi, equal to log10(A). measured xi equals 0.228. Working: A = 1.69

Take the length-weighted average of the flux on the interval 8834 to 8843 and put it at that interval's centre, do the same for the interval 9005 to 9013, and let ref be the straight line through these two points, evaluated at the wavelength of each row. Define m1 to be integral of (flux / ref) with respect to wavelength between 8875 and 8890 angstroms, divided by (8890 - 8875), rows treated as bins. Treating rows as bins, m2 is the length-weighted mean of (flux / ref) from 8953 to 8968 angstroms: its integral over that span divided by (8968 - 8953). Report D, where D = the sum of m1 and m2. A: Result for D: 2.15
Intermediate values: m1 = 1.04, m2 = 1.12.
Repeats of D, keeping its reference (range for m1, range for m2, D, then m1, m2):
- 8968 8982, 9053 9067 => 2.01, 1.03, 0.99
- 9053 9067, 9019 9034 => 2.02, 0.99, 1.03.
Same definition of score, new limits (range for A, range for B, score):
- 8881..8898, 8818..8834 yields 0.2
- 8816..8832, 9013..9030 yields -0.2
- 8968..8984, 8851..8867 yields -0.1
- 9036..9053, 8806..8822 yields -0.2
